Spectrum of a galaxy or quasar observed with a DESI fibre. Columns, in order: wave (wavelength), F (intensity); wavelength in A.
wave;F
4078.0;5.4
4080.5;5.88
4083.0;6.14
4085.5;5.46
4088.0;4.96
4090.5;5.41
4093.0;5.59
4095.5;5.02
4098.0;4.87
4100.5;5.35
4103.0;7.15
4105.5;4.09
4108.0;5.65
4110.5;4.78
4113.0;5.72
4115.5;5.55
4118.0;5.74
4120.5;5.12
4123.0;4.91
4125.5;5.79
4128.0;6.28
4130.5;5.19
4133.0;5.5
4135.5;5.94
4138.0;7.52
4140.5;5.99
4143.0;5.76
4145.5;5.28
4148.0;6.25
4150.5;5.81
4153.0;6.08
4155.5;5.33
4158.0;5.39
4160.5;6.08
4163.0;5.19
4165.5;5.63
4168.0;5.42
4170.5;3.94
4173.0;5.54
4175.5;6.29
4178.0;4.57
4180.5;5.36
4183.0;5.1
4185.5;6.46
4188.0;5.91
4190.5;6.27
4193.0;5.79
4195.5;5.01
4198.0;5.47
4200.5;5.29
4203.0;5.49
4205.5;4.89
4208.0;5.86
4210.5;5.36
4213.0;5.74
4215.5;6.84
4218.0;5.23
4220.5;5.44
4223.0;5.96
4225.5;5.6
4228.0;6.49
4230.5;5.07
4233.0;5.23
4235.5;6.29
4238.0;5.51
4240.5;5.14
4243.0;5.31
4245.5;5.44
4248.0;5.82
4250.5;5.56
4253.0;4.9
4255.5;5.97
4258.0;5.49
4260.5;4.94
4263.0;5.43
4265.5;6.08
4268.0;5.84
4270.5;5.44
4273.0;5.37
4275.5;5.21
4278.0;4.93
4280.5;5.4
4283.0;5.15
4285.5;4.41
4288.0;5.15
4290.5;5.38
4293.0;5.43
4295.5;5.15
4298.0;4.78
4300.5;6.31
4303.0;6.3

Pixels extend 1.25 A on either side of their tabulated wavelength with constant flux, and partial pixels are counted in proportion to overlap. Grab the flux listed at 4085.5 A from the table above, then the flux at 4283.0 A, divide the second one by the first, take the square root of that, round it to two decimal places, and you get 0.97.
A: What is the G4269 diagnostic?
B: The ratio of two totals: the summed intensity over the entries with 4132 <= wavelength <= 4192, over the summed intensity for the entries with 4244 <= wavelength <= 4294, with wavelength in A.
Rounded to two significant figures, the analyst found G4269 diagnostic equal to 1.3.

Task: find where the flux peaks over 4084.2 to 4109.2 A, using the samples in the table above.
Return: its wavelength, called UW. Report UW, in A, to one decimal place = 4103.0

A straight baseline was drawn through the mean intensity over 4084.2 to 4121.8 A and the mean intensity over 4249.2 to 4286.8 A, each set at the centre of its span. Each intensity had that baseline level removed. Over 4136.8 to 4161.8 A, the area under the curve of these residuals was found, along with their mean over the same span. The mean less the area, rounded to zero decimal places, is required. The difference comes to -14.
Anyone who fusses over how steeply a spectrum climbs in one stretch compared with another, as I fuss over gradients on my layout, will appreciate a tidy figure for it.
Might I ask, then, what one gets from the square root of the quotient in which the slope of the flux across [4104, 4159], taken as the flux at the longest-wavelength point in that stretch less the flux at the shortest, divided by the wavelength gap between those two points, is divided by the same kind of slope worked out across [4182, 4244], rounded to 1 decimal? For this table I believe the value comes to 2.7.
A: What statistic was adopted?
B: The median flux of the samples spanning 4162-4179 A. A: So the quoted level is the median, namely 5.42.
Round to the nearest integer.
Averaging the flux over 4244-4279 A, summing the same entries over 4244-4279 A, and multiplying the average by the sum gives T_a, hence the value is 417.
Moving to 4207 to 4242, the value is 454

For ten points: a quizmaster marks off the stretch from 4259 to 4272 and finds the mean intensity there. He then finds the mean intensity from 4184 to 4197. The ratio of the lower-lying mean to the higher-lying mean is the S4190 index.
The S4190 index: 1.06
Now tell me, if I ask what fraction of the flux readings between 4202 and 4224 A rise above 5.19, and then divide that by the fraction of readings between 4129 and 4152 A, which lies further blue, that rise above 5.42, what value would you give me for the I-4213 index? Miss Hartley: 1.1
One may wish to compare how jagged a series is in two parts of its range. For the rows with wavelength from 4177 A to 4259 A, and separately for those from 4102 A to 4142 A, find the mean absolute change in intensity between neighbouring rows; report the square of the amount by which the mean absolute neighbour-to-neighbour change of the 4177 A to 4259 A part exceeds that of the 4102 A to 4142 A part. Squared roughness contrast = 0.10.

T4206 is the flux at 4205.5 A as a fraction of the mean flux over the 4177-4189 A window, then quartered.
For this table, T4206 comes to 0.223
